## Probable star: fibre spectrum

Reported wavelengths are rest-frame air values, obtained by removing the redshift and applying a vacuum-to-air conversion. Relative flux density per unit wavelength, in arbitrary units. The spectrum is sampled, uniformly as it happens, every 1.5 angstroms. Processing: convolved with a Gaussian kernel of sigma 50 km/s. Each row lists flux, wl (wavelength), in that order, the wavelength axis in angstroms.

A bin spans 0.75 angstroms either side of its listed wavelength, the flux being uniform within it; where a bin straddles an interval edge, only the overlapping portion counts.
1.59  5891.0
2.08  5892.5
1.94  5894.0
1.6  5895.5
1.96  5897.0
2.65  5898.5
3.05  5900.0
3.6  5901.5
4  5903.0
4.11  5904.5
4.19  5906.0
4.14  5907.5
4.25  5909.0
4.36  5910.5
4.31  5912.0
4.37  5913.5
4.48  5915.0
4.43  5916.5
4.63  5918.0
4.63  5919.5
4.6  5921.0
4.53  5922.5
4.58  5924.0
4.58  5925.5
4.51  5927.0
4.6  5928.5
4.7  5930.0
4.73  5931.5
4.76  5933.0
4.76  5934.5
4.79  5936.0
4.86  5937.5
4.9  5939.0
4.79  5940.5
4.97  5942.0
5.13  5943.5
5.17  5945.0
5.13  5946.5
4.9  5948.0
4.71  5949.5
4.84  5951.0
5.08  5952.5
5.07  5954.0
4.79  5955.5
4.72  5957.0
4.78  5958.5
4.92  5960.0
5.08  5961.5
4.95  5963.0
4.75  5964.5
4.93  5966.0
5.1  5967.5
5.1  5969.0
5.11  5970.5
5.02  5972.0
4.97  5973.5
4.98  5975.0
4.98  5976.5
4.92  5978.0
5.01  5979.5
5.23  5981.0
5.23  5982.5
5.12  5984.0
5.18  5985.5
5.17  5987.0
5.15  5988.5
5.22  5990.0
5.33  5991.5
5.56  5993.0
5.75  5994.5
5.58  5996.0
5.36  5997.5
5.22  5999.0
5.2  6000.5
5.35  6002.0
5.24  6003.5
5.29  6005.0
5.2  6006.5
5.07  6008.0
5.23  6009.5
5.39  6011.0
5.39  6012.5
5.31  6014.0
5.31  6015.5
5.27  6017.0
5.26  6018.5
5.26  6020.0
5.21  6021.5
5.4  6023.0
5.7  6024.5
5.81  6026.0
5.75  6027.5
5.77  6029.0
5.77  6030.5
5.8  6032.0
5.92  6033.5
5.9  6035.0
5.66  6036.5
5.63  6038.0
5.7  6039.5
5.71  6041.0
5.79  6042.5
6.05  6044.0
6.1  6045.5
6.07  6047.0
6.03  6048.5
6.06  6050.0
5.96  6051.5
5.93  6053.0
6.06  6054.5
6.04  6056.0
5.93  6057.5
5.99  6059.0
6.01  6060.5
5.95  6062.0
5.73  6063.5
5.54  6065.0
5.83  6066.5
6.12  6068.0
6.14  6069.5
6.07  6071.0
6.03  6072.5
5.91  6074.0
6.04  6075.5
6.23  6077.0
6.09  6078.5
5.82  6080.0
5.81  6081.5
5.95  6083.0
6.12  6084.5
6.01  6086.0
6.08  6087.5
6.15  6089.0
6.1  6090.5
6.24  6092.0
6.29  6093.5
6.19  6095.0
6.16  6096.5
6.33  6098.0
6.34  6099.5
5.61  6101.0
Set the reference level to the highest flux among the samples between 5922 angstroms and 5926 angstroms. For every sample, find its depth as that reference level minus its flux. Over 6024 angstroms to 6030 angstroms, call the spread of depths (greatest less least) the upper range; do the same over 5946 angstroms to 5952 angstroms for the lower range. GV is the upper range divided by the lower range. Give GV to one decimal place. 0.3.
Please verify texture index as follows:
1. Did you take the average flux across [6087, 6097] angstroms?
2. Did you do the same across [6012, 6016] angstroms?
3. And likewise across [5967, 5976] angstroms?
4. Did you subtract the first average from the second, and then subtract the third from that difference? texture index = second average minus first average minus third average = -5.88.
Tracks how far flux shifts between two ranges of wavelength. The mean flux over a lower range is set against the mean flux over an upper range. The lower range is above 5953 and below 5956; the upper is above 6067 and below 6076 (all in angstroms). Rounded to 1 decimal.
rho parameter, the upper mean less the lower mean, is 1.1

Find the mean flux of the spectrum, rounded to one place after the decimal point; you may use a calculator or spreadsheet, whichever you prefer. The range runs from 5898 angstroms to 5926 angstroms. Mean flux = 4.2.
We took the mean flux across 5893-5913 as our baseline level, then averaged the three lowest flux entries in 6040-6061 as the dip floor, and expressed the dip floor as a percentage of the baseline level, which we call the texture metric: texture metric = 171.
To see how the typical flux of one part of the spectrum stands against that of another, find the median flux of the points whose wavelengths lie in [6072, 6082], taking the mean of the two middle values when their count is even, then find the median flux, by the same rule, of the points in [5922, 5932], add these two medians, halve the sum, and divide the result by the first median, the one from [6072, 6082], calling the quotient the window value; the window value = 0.880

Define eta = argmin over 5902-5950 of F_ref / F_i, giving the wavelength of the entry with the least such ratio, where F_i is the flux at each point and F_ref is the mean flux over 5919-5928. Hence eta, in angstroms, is 5945.0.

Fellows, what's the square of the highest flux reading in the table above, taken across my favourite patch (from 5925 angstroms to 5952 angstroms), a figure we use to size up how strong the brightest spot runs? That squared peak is 26.7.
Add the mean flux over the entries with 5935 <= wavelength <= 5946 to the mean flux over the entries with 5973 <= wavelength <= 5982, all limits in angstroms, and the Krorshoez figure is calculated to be 10.0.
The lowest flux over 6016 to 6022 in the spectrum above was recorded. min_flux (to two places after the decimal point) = 5.21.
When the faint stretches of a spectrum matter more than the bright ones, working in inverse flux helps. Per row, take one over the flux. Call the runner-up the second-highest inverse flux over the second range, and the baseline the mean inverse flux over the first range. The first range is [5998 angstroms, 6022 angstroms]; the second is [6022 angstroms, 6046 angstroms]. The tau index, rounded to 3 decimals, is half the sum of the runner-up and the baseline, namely 0.184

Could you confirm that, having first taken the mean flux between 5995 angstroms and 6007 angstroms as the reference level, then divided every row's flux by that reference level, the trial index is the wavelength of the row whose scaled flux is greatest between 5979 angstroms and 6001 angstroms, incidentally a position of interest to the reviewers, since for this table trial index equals 5994.5 angstroms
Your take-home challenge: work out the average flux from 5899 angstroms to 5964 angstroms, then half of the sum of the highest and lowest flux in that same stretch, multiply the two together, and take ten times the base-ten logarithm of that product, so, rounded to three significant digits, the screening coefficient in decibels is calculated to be 12.8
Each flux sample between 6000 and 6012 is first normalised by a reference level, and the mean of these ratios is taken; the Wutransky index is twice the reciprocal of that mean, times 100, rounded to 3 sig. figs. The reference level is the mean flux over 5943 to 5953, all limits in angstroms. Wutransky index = 190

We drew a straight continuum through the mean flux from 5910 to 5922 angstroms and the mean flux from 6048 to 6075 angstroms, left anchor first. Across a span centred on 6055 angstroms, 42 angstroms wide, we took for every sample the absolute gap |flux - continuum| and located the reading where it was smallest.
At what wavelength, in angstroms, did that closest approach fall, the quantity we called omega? 6057.5 angstroms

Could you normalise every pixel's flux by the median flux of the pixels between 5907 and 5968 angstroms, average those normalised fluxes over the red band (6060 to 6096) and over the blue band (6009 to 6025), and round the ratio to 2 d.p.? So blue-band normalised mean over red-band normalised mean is 0.89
